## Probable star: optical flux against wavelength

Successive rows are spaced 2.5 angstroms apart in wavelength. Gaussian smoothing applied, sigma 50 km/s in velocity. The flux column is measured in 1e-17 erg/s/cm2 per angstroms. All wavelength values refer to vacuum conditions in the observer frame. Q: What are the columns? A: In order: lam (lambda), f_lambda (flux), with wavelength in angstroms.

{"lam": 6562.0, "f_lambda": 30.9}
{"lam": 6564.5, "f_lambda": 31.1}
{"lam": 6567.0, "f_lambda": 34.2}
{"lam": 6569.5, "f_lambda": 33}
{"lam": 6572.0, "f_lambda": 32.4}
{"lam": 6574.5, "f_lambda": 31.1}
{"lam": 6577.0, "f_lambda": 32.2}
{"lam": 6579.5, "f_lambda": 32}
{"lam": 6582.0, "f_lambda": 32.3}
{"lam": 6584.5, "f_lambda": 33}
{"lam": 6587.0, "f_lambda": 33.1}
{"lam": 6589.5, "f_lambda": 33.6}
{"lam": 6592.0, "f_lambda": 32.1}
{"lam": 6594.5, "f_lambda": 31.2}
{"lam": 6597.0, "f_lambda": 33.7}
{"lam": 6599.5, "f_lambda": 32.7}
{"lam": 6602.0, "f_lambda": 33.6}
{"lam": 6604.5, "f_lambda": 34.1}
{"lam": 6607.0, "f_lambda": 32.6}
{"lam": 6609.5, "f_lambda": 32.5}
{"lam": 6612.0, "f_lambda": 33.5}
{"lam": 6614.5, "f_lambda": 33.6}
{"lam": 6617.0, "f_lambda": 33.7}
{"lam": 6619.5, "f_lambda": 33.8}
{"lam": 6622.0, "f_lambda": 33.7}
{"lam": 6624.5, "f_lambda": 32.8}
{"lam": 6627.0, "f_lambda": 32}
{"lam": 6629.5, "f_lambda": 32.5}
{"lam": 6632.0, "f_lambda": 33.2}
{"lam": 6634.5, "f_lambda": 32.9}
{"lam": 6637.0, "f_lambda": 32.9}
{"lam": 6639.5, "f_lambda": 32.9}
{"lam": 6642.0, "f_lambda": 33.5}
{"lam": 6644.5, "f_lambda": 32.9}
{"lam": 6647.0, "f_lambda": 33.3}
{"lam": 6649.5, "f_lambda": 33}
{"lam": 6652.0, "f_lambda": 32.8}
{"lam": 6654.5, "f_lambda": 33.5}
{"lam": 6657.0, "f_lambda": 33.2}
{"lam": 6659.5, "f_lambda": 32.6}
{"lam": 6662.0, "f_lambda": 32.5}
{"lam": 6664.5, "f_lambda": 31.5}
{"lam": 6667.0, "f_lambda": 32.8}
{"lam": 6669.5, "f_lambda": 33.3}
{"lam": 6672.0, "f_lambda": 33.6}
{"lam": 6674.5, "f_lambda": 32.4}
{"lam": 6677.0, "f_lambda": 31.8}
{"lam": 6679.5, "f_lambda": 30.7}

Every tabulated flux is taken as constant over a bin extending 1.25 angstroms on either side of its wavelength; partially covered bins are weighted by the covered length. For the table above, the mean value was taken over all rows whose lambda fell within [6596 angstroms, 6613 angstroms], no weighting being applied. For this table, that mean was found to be 33.2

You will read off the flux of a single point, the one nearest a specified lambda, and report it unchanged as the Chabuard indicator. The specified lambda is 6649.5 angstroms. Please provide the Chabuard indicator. 33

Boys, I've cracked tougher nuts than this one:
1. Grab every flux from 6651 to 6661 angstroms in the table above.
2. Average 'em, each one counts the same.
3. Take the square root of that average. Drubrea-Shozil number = 5.75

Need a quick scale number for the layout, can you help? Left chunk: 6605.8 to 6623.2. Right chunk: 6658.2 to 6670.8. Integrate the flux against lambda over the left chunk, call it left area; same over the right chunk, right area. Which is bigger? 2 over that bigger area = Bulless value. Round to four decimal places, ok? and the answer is 0.0034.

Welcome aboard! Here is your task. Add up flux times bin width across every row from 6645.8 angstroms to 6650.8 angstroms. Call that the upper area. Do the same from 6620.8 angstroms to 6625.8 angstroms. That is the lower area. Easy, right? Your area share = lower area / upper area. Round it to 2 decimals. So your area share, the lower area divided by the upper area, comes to 1.00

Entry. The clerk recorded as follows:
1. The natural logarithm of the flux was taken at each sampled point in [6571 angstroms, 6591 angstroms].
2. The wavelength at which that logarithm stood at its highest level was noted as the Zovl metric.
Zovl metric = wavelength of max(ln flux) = 6589.5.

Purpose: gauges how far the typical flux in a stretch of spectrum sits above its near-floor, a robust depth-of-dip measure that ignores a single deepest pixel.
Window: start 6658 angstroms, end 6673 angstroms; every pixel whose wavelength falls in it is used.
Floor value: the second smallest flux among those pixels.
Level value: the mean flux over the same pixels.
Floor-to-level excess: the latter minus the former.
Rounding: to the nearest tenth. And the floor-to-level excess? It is 0.2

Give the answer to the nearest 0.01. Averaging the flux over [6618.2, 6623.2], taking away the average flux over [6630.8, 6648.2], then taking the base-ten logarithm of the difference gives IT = -0.18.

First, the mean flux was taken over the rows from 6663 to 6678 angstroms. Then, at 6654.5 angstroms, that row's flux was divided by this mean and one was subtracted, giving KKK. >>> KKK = 0.03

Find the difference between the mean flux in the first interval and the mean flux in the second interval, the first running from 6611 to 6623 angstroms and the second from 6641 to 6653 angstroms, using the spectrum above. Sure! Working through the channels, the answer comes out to 0.56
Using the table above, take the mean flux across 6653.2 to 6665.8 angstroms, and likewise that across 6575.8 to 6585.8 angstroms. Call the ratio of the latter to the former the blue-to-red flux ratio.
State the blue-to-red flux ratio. 0.991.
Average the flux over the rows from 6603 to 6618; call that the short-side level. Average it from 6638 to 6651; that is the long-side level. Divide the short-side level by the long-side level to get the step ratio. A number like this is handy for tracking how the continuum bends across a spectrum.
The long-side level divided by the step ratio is 32.9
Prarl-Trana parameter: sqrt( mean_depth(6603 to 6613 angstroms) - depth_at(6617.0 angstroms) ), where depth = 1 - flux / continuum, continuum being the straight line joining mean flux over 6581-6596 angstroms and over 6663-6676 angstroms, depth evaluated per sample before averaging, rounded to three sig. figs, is 0.125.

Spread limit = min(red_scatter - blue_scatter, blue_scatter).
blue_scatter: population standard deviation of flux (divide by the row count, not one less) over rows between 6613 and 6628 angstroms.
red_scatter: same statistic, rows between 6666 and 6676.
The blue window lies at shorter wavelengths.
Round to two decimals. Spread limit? -0.20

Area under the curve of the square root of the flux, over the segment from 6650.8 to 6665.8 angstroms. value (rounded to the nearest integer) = 86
